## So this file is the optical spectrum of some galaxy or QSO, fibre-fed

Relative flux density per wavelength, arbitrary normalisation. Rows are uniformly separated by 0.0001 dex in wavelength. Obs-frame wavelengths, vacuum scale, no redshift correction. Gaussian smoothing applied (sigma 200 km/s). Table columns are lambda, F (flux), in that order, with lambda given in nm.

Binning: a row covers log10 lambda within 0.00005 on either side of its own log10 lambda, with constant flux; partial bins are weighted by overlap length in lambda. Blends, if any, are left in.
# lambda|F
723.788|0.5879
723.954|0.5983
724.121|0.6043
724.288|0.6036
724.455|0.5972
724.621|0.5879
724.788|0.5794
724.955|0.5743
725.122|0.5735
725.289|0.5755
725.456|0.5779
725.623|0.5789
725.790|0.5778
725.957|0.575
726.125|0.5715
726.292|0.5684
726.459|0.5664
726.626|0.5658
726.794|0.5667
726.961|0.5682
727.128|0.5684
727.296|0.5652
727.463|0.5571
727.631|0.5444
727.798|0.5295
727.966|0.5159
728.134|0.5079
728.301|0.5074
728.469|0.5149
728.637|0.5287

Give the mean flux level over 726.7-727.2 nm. 0.568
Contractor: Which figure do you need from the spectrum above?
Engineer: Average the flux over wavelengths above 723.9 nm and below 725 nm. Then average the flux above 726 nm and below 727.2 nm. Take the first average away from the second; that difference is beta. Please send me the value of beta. -0.024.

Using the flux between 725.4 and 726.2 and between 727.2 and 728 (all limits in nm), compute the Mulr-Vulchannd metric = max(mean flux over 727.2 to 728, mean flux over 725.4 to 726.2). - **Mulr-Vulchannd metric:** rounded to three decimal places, 0.576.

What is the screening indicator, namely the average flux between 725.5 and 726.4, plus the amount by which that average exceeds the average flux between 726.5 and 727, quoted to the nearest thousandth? 0.582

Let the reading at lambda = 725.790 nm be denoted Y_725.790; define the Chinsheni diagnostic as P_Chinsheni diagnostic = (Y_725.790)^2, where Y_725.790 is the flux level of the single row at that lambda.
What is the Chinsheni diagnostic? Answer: 0.3339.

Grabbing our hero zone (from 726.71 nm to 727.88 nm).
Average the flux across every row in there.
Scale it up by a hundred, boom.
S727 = 55.7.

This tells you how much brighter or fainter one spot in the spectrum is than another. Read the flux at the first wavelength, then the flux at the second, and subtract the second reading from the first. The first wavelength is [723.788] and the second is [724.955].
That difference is 0.014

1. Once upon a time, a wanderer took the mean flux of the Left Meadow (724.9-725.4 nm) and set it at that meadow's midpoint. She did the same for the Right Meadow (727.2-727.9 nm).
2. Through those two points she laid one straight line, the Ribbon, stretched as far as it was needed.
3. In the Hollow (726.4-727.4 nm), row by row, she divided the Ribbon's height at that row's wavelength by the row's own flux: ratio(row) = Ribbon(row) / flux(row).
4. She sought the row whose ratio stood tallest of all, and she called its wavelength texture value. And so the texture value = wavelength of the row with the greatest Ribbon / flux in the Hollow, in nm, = 726.459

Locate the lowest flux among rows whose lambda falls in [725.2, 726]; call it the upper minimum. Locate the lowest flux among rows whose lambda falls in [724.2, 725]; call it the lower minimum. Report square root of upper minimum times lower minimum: 0.575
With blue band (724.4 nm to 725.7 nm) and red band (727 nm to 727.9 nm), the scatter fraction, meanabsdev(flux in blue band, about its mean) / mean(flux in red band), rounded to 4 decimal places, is 0.0108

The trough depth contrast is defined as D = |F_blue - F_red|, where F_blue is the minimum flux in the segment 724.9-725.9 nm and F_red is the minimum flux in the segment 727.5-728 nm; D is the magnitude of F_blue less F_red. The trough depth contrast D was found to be 0.06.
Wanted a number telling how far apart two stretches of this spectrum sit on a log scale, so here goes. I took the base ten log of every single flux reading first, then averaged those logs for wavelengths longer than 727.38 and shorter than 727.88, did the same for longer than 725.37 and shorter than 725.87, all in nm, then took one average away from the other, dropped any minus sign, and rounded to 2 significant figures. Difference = 0.027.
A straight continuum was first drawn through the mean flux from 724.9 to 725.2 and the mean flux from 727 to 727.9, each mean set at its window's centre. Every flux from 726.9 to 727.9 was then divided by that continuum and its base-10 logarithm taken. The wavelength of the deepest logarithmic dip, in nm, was 727.798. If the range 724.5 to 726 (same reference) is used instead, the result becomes 724.955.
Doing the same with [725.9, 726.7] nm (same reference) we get 726.459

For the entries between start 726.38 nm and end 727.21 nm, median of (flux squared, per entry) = 0.321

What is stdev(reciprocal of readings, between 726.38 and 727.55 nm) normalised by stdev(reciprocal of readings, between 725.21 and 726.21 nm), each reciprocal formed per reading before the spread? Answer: 1.5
